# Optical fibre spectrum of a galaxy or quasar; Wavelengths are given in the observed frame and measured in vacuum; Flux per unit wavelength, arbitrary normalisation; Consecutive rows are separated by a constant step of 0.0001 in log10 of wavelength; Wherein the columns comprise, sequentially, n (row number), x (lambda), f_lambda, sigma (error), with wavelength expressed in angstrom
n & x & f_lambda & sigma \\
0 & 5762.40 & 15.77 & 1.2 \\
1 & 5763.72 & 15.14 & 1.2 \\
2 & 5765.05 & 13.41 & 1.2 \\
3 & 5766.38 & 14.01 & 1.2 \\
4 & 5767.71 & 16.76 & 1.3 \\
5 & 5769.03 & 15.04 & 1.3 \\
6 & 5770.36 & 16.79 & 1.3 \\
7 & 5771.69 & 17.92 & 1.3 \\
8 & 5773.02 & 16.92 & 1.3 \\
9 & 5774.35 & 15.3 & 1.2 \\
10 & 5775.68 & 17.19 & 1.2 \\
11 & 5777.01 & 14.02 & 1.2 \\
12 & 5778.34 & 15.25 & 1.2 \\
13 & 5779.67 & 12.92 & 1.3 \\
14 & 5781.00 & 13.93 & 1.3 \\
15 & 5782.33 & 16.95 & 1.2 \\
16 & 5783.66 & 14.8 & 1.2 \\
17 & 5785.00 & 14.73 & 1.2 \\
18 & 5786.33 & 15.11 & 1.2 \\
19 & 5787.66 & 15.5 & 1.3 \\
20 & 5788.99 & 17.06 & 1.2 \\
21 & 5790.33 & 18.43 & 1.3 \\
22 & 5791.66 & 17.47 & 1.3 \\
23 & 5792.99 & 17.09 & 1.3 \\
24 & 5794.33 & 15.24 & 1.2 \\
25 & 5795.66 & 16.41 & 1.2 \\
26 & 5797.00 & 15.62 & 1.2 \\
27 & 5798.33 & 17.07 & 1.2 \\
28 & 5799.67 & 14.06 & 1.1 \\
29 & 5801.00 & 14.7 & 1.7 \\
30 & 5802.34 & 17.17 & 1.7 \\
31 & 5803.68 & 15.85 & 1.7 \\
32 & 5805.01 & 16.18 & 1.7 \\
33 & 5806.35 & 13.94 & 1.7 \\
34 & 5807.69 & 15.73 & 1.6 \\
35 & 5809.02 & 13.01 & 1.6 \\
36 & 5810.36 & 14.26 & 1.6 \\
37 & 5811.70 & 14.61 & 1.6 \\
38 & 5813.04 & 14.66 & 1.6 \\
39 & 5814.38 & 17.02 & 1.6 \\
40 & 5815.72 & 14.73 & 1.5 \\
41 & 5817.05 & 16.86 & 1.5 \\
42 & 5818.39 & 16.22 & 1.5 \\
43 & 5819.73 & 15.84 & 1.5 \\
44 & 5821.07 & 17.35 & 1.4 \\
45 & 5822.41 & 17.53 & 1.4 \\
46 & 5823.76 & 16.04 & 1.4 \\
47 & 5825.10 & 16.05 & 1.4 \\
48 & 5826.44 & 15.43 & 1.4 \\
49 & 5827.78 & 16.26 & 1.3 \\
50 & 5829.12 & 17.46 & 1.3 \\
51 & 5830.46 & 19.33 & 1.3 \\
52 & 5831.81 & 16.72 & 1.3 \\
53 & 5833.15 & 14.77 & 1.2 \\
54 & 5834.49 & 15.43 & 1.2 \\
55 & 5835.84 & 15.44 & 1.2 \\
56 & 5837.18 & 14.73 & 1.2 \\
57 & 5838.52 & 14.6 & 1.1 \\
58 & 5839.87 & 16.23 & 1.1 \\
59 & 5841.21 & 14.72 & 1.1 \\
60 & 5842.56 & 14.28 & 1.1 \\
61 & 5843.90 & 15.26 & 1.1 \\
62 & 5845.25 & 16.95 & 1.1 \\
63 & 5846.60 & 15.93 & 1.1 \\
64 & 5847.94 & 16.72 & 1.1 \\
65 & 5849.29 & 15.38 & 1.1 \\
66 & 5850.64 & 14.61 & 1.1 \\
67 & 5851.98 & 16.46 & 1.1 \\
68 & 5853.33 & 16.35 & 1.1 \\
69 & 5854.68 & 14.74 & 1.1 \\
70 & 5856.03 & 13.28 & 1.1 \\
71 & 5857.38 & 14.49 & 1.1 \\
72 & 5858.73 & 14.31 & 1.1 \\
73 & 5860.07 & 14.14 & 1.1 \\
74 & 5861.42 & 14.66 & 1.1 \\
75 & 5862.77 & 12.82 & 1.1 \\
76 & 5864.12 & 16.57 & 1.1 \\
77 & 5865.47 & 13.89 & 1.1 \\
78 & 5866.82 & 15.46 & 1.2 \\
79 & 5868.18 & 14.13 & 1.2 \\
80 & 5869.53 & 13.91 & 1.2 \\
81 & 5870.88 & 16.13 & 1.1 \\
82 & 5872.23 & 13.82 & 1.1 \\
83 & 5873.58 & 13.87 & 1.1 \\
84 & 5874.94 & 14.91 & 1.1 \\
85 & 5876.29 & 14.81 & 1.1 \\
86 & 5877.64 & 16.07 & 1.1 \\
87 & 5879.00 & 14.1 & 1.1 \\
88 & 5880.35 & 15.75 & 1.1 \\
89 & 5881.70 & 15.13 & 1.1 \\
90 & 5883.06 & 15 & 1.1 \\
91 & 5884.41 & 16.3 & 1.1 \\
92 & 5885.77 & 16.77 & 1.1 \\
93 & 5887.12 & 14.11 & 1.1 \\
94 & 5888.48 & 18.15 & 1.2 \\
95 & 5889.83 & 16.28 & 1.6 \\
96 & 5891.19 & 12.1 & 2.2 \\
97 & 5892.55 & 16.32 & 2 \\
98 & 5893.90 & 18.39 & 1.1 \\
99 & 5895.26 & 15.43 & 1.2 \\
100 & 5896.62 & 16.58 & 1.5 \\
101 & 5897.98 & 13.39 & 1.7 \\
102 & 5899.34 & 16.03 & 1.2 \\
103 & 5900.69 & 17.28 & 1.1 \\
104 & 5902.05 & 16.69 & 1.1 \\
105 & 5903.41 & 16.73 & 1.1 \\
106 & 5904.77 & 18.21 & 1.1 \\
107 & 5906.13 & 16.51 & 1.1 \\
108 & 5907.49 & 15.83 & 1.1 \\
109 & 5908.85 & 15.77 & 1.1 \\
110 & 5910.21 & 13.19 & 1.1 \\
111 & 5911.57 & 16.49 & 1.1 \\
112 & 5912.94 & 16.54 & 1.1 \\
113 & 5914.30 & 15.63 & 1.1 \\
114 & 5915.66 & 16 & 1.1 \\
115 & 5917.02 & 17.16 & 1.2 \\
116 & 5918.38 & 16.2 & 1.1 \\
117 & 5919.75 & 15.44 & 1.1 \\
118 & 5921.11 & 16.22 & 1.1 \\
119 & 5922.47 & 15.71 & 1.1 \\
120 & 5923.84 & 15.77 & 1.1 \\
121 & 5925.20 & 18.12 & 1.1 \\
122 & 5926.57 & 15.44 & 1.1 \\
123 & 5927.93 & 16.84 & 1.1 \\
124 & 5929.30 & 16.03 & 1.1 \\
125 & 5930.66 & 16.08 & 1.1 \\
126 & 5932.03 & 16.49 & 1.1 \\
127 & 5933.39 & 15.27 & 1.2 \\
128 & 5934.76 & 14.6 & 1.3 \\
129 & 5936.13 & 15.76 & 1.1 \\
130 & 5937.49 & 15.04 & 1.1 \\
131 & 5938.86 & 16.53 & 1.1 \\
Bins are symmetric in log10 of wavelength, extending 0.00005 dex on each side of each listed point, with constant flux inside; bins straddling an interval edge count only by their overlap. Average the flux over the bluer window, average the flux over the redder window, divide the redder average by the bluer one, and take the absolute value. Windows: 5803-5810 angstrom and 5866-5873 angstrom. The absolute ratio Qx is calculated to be 0.98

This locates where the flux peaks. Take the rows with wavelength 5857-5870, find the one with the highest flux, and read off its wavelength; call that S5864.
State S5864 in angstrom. 5864.12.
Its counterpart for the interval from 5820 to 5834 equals 5830.46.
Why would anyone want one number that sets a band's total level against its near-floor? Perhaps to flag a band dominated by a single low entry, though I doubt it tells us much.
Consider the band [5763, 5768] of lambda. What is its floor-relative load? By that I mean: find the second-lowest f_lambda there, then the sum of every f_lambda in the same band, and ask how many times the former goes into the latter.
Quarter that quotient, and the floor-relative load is 1.06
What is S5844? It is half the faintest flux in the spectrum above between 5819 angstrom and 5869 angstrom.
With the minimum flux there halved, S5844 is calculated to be 6.4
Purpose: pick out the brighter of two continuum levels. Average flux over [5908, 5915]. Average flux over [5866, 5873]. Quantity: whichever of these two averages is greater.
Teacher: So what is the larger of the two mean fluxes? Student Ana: 15.5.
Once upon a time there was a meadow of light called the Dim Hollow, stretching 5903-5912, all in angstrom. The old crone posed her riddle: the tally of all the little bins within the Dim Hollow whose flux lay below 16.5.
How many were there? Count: 4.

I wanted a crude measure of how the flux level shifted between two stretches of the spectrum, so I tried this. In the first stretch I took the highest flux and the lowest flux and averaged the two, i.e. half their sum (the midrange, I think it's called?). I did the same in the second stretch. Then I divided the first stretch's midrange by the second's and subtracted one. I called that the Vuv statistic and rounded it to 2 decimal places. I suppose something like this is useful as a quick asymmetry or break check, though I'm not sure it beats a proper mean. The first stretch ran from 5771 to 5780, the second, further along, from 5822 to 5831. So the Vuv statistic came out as -0.11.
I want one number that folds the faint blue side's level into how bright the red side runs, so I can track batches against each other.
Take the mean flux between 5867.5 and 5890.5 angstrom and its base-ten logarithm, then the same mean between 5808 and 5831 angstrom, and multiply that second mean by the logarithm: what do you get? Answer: 19.0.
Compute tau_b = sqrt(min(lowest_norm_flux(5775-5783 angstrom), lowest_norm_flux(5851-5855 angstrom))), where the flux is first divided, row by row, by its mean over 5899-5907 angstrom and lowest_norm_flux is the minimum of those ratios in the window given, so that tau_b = 0.87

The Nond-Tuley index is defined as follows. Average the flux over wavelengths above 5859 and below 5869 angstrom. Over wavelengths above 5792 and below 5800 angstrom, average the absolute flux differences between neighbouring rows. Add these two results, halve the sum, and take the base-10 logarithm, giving 0.908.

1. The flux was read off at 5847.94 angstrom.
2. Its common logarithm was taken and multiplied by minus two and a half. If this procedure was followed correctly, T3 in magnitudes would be -3.06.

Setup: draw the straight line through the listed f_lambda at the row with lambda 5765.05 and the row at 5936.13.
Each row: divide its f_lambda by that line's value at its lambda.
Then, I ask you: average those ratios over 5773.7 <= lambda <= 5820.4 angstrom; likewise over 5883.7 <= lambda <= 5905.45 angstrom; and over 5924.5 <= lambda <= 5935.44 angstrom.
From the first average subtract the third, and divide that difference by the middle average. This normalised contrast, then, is 0.091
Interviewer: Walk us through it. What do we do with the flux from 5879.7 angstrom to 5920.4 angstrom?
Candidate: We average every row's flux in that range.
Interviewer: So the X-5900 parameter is 16.0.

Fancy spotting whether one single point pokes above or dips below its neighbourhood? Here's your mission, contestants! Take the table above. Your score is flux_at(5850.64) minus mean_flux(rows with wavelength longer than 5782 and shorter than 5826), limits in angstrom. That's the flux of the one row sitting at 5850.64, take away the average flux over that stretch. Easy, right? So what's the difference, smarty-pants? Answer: -1.2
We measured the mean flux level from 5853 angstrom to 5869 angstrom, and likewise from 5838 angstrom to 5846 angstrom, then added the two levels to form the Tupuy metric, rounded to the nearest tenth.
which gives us 29.9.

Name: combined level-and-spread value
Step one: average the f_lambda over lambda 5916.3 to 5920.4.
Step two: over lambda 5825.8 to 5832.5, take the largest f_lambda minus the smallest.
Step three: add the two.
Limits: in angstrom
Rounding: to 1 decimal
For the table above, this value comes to 20.2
